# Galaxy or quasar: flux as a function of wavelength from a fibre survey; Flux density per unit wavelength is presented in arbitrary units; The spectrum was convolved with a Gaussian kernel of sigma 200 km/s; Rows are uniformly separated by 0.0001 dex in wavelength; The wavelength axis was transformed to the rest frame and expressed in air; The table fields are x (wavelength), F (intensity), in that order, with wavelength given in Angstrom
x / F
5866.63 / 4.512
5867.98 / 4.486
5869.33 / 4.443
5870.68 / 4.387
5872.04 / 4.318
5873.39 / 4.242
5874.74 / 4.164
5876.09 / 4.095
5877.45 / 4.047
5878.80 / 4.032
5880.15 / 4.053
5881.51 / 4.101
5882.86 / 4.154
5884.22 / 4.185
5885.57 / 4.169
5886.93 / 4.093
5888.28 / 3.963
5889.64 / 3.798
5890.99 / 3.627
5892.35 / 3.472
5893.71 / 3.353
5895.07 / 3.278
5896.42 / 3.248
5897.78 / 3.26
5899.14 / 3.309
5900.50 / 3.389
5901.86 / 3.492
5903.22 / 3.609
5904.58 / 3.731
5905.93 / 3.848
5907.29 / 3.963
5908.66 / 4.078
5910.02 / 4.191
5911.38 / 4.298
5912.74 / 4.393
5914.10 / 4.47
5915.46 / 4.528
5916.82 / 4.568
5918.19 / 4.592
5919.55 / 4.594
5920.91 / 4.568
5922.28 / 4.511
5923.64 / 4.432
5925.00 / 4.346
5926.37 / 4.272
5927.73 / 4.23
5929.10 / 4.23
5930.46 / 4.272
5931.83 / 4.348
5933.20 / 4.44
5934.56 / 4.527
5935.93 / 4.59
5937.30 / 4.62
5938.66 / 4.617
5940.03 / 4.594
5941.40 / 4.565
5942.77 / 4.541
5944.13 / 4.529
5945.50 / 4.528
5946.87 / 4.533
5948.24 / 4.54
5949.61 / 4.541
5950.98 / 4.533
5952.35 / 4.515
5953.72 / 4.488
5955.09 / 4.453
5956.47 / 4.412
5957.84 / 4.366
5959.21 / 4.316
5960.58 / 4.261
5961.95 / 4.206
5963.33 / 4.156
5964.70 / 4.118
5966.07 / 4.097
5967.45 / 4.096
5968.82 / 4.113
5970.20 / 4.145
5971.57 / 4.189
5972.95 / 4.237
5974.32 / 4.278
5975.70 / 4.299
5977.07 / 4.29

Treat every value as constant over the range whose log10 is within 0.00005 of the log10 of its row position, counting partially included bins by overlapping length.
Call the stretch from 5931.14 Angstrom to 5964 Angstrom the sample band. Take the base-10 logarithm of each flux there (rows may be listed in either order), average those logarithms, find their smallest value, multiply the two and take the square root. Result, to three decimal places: 0.634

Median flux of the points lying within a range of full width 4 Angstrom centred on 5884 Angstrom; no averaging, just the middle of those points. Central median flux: 4.17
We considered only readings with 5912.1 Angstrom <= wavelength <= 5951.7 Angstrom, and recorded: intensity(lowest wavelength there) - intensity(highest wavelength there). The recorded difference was -0.14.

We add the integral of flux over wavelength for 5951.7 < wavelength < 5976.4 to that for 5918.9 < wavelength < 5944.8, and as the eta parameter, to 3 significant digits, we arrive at 221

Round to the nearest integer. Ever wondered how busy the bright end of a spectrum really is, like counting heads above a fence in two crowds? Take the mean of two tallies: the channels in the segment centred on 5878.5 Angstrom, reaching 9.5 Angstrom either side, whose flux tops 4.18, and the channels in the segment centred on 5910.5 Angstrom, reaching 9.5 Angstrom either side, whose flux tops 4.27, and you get 6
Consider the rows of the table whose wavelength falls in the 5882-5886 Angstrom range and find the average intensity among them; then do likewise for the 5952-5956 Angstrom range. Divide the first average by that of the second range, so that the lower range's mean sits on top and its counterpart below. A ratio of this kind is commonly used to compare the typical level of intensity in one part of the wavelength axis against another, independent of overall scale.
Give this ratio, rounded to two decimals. 0.93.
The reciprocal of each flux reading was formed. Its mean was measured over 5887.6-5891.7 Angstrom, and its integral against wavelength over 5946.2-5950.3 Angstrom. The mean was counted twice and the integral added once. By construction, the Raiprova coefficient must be 1.43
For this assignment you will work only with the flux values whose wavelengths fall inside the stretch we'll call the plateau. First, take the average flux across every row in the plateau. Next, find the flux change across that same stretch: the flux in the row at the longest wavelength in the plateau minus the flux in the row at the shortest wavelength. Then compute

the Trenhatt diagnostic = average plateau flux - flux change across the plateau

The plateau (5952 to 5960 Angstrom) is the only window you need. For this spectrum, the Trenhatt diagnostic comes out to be 4.62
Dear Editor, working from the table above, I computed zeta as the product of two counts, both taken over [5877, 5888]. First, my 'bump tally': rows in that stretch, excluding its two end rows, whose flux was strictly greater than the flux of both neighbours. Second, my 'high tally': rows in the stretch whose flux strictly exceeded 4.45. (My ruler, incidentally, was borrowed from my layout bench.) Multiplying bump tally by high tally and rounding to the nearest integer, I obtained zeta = 0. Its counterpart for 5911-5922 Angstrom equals 6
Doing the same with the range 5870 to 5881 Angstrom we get 0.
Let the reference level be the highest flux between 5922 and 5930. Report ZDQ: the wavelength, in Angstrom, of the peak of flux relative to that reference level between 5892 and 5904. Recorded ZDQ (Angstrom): 5903.22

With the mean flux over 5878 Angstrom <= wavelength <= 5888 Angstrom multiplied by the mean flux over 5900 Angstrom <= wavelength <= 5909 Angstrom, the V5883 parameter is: 15.3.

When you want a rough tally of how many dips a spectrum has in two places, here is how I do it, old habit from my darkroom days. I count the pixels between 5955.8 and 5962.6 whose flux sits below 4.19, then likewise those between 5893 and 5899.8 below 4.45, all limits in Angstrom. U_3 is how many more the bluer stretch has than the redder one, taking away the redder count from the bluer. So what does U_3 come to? 5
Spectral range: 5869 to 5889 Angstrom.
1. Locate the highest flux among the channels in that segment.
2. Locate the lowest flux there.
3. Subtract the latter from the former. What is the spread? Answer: 0.5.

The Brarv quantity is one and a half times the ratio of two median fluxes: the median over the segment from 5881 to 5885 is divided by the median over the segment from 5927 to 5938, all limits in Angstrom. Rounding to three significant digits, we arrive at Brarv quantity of 1.42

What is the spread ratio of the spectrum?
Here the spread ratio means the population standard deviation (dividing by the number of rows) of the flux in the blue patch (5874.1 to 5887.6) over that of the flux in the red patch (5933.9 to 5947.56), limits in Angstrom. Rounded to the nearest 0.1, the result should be 1.5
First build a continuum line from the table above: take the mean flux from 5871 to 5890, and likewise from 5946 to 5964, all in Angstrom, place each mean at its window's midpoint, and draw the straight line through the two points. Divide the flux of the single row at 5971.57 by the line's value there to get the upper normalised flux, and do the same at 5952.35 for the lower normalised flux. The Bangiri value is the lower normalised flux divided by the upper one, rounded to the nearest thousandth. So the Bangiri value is 1.097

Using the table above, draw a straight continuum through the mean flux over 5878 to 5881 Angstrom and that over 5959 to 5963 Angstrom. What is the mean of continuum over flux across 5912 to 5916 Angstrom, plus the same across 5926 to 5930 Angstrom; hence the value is 1.91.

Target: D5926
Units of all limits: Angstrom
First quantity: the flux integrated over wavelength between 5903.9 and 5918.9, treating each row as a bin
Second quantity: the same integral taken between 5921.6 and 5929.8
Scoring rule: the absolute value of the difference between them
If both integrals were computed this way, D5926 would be 28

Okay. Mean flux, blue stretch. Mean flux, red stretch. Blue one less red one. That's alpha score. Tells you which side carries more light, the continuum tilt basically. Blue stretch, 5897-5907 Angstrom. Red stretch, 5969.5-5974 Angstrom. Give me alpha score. -0.7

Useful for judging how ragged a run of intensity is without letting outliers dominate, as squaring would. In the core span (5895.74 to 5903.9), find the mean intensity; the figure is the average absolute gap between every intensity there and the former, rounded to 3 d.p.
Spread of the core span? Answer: 0.112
